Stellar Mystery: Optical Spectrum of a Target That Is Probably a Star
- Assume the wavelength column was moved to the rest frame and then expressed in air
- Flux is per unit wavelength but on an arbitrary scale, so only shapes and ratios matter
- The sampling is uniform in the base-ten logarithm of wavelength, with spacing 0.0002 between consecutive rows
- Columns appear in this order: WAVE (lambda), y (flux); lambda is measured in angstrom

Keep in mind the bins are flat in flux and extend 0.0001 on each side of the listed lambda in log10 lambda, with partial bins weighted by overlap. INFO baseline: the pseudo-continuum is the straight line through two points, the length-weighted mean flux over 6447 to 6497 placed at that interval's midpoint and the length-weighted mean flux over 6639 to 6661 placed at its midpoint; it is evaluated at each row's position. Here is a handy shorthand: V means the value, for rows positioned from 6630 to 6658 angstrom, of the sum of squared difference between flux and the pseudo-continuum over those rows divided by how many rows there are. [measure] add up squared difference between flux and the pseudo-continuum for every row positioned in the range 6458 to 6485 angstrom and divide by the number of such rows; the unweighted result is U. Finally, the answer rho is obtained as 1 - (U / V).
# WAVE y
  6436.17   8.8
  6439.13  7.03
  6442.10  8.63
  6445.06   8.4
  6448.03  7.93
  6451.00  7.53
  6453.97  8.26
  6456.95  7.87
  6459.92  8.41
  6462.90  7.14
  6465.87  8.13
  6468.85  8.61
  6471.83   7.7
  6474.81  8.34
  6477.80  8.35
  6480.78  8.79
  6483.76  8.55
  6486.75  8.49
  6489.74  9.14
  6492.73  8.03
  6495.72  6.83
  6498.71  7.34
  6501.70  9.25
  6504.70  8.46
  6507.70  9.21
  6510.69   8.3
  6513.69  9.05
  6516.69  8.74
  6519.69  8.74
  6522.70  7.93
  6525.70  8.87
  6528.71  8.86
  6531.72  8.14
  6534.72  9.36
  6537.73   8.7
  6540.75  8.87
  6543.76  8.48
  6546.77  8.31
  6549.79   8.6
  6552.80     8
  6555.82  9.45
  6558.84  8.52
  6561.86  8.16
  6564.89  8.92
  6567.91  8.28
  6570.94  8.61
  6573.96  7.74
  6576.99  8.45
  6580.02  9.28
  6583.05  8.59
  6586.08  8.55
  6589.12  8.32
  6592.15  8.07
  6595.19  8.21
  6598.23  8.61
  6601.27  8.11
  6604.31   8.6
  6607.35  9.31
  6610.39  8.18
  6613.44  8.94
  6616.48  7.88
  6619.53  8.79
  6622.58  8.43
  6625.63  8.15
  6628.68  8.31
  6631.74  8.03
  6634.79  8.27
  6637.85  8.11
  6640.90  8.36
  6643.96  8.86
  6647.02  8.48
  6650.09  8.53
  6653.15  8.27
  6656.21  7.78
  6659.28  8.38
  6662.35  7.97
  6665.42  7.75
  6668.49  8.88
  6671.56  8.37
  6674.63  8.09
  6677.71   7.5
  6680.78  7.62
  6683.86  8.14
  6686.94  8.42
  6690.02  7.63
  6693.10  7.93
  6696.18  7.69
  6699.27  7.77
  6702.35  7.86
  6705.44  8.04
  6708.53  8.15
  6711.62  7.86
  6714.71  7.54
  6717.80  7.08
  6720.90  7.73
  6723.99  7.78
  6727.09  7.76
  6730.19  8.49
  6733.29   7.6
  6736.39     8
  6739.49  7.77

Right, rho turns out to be -1.6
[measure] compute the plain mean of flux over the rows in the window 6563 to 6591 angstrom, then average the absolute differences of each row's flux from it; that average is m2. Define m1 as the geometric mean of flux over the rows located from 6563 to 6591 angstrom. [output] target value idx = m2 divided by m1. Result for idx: 0.034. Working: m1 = 8.5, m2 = 0.293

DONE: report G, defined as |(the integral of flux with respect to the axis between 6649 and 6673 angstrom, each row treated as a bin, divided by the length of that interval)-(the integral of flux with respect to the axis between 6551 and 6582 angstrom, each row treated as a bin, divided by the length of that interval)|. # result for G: 0.31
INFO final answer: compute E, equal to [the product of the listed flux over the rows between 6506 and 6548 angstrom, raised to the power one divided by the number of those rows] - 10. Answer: -1.3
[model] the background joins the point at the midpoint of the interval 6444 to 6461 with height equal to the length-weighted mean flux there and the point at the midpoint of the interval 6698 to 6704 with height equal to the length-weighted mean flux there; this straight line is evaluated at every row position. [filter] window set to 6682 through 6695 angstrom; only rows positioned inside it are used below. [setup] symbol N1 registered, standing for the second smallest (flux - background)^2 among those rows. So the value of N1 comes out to 0.042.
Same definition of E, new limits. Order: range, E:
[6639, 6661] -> -1.6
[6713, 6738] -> -2.3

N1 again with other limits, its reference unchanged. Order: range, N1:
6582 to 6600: 0.084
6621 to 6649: 0.052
